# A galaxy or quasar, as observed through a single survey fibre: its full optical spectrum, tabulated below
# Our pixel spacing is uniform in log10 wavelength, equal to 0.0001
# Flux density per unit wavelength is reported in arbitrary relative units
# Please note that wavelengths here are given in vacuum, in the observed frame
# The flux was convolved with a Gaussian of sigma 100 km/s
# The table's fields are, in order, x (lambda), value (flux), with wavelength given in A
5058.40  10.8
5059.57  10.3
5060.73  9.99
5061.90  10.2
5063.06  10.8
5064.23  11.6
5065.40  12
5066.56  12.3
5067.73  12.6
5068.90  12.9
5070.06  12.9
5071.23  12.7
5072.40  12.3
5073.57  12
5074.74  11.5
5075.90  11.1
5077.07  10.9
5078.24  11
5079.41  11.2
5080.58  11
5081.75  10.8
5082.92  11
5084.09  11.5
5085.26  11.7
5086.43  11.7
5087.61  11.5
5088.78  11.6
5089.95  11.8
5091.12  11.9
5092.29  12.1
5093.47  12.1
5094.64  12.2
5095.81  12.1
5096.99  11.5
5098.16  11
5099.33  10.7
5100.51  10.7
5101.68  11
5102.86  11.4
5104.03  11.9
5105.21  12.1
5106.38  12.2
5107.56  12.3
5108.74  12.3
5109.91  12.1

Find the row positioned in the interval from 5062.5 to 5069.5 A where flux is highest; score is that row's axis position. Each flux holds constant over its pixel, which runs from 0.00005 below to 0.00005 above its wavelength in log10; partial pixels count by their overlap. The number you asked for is 5068.90 A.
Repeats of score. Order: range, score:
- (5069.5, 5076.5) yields 5070.06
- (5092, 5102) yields 5094.64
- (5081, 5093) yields 5092.29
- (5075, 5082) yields 5079.41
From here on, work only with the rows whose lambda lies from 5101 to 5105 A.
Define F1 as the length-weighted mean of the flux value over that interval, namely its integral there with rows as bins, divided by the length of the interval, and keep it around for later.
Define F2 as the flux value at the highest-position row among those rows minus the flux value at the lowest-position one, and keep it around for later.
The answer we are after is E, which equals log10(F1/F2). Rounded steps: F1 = 11.5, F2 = 0.9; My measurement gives 1.1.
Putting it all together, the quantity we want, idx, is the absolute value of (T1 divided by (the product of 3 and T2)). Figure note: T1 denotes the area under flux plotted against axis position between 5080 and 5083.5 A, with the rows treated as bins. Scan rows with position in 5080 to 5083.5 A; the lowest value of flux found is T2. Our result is 1.18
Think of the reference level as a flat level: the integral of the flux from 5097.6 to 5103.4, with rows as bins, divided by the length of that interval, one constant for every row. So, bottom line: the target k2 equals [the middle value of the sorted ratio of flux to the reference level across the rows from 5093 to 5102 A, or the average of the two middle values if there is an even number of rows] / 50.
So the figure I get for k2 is 0.0205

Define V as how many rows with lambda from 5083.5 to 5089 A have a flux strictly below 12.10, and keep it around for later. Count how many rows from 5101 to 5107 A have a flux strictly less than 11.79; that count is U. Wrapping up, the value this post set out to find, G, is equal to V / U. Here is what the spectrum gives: 2.5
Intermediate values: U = 2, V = 5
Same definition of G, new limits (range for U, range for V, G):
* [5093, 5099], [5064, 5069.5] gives 1.0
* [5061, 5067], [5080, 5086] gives 1.7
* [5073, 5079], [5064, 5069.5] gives 0.5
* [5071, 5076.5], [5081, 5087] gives 2.5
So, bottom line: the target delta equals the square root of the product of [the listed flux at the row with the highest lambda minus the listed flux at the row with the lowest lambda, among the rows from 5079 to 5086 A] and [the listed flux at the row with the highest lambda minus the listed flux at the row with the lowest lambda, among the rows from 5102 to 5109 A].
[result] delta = 0.67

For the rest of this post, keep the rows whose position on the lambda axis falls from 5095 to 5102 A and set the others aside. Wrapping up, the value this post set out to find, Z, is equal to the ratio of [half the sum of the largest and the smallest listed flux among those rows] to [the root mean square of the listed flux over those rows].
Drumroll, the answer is 1.02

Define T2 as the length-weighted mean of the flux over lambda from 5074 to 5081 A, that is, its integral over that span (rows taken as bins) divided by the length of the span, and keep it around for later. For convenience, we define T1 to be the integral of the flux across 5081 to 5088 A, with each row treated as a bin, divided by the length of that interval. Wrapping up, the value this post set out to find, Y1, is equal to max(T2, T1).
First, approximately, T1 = 11.3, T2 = 11.1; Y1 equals 11.3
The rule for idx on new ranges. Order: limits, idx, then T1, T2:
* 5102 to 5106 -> 1.38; 47.1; 11.4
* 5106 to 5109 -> 1.00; 36.7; 12.2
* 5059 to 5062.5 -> 1.19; 35.6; 9.99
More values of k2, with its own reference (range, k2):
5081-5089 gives 0.0210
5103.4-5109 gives 0.0223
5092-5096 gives 0.0221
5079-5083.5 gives 0.0201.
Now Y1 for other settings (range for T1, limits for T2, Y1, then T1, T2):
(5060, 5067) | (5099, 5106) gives 11.3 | 11.1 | 11.3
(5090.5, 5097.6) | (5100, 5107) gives 12.0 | 12.0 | 11.6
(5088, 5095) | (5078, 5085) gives 11.9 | 11.9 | 11.1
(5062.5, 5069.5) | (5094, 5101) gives 12.0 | 12.0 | 11.4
